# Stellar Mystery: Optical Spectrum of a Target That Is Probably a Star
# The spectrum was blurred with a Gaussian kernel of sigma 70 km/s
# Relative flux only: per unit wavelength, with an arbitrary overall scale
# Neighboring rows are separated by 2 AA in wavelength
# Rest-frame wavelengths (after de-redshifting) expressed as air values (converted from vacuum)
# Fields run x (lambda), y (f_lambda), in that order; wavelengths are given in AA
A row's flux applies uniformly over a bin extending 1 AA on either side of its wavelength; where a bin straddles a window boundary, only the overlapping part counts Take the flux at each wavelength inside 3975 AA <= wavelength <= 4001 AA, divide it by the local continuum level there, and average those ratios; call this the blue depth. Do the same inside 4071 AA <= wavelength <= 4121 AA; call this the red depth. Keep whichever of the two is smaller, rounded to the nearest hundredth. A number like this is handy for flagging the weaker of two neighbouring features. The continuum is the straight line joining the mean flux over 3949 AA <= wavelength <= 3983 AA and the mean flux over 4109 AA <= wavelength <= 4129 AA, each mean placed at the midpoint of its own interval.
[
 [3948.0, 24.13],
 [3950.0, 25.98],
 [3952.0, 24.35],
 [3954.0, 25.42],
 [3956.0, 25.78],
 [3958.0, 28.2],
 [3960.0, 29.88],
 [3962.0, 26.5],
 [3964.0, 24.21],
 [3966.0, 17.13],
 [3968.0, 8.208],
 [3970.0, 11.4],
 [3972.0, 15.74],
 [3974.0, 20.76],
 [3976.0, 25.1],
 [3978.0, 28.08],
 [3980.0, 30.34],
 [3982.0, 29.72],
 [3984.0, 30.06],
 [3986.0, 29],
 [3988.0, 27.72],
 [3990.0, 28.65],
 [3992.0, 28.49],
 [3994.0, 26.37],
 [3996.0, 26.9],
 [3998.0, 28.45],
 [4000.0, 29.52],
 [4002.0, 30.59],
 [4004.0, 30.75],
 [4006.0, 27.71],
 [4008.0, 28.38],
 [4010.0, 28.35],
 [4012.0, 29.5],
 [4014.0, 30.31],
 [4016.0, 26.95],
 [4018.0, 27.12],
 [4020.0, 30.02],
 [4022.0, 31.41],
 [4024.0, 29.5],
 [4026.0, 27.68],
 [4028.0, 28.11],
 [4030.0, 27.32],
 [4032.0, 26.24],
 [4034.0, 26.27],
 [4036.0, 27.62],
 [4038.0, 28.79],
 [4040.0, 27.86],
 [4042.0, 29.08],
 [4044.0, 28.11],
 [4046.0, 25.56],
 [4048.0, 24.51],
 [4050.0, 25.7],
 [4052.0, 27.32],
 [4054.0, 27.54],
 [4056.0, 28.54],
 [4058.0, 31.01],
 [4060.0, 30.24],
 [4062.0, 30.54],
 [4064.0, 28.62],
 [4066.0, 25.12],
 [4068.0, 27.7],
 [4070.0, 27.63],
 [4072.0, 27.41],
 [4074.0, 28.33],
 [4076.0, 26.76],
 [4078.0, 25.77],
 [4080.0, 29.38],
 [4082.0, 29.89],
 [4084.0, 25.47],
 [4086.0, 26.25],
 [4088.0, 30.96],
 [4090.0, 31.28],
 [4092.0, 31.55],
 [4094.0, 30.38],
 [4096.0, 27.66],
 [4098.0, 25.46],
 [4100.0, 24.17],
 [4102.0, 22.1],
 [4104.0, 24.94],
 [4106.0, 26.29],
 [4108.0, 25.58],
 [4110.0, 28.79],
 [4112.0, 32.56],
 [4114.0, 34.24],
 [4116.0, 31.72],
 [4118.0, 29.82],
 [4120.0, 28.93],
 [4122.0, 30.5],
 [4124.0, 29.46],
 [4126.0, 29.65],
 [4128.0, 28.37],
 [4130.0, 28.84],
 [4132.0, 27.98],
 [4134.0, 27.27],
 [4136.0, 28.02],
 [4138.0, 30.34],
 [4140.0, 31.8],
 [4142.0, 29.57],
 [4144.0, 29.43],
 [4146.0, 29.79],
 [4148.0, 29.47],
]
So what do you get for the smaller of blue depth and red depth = 0.96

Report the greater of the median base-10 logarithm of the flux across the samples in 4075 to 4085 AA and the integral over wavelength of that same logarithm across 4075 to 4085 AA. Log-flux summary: 14.4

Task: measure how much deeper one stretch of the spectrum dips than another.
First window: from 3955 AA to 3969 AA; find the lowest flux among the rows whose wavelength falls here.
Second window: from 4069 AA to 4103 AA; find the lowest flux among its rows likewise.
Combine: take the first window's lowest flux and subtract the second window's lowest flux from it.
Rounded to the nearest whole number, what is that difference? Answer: -14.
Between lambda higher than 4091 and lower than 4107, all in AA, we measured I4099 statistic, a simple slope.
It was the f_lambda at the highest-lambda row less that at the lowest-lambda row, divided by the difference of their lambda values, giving -0.4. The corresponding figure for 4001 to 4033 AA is -0.1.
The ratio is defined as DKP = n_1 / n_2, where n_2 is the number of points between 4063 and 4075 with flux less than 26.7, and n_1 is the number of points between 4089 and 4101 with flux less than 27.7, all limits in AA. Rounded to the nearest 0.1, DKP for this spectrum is 3.0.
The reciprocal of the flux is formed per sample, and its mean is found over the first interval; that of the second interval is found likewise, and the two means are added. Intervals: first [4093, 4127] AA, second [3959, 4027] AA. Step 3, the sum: 0.077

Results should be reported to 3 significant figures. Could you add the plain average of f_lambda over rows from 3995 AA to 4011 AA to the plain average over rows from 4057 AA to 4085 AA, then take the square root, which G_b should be 7.55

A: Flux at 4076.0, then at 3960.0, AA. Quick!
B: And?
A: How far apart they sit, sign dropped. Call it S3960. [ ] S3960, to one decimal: 3.1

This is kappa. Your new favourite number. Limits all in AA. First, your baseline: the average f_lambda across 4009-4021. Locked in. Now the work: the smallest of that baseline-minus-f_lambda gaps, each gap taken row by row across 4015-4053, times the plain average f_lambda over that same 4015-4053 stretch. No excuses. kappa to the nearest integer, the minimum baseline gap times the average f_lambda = -75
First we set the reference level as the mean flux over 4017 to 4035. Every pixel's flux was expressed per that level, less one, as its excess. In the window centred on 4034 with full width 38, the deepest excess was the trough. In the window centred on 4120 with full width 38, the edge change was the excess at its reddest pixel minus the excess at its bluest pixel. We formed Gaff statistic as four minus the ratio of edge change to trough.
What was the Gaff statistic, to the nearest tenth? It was 6.2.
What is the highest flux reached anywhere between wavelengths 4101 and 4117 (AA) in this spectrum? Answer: 34.24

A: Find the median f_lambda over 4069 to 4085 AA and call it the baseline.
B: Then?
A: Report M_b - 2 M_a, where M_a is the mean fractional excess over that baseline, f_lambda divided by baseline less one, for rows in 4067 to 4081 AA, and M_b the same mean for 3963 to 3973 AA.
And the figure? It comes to -0.45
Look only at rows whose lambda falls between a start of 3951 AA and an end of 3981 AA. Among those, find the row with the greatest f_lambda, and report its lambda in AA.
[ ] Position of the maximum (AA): 3980.0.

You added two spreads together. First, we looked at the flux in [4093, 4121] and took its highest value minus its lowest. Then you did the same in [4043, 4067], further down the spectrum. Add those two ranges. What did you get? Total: 18.6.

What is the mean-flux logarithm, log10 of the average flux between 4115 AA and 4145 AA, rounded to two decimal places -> 1.47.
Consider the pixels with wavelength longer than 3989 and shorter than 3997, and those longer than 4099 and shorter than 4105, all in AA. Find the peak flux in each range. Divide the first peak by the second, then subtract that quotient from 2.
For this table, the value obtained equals 0.85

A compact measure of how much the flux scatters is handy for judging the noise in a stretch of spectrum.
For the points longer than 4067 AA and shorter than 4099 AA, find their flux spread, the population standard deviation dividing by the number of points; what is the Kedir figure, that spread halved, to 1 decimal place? 1.0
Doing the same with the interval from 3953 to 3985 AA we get 3.4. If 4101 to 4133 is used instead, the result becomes 1.5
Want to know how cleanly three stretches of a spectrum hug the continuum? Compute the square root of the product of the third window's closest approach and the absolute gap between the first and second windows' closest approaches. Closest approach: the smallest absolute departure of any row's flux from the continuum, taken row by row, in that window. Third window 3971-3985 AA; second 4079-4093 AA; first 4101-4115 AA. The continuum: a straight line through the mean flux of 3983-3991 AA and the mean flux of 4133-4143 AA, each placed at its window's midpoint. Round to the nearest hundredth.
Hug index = 0.49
